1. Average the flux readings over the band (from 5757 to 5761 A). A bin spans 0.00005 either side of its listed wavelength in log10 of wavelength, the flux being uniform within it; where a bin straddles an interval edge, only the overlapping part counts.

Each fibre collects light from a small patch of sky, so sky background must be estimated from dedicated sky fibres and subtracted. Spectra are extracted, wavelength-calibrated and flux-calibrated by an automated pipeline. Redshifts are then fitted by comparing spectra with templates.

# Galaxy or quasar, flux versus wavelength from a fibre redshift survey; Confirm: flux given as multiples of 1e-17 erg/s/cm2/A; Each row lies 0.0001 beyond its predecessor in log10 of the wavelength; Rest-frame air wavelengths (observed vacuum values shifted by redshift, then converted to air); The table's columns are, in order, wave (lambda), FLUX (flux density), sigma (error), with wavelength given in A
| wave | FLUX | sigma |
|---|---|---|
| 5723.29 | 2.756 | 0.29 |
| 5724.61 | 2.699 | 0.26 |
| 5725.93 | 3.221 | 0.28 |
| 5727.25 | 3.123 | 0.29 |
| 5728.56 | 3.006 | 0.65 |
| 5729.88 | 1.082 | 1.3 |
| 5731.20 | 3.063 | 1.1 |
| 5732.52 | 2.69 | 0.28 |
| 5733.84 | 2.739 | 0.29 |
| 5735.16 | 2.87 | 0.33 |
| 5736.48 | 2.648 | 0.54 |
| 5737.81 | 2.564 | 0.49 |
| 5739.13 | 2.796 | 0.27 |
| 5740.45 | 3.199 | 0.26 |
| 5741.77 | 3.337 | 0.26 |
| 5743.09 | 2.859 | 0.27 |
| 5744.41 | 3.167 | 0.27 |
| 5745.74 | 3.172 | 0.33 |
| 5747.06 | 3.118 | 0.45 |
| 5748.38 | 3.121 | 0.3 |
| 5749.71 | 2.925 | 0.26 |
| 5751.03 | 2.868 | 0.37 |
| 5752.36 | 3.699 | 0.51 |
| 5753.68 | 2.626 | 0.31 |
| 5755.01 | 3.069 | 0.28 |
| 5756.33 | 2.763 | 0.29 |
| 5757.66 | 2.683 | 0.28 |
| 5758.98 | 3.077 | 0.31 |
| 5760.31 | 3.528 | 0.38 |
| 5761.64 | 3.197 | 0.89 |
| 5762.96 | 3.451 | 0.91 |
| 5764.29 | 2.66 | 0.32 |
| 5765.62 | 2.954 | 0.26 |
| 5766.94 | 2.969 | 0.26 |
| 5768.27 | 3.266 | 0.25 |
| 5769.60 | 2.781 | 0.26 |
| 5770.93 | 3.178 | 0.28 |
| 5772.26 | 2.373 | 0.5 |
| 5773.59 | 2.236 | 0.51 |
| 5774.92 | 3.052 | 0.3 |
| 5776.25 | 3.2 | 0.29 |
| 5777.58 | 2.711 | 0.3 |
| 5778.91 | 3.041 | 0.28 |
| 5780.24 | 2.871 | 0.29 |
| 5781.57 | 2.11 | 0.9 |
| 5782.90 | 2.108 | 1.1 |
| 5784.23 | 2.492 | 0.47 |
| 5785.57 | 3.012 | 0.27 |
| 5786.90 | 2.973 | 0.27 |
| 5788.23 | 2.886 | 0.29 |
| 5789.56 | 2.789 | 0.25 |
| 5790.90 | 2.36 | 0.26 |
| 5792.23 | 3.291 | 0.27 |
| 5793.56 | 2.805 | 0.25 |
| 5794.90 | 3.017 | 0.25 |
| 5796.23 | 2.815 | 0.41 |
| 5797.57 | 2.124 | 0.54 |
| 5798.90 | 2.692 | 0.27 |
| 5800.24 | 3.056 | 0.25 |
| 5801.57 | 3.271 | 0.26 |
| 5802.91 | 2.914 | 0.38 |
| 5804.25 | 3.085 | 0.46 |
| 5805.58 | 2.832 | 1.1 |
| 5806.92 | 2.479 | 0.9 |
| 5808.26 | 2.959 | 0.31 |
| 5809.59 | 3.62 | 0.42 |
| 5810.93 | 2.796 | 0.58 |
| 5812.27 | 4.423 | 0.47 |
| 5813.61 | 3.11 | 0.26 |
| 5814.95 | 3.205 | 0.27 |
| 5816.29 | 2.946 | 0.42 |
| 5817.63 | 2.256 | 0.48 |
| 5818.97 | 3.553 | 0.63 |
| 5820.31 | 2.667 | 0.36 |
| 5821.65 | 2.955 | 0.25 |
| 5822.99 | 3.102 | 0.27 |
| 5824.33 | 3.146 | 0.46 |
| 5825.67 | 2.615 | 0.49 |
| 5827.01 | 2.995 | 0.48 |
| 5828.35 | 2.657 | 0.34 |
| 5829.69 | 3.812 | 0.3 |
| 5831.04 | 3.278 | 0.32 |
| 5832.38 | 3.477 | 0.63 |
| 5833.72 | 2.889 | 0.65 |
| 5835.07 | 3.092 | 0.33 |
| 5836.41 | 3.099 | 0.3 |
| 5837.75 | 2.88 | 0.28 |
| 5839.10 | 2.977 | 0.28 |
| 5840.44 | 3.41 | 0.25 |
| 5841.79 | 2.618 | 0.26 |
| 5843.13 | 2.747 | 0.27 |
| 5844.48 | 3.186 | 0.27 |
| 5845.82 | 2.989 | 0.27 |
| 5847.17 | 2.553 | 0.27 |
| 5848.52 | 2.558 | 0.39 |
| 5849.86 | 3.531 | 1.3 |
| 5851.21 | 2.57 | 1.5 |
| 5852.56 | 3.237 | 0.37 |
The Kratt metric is 3.1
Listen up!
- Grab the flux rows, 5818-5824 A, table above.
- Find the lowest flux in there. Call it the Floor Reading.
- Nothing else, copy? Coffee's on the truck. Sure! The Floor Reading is 2.667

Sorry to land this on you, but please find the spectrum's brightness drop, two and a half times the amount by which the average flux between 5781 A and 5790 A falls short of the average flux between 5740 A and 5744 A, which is 1.27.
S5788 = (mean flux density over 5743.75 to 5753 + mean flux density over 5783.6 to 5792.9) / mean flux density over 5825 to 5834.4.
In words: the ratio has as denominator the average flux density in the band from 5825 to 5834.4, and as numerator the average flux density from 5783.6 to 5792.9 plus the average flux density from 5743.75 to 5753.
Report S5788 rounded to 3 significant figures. 1.93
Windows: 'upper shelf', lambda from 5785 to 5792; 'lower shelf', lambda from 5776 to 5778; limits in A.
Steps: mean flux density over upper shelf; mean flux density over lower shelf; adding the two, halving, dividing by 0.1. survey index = 28.8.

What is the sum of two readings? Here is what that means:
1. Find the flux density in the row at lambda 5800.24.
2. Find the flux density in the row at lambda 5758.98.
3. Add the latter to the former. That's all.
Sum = 6.1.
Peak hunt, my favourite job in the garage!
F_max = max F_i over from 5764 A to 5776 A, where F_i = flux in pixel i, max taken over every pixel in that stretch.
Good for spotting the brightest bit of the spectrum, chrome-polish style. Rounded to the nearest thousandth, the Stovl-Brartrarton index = 3.266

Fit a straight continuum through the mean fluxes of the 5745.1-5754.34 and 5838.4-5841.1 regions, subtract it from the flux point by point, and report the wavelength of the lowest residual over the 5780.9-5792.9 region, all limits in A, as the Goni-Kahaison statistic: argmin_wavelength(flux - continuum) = 5782.90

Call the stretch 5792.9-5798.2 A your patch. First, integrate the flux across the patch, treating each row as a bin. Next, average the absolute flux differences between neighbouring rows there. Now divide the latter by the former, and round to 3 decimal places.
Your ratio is 0.026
